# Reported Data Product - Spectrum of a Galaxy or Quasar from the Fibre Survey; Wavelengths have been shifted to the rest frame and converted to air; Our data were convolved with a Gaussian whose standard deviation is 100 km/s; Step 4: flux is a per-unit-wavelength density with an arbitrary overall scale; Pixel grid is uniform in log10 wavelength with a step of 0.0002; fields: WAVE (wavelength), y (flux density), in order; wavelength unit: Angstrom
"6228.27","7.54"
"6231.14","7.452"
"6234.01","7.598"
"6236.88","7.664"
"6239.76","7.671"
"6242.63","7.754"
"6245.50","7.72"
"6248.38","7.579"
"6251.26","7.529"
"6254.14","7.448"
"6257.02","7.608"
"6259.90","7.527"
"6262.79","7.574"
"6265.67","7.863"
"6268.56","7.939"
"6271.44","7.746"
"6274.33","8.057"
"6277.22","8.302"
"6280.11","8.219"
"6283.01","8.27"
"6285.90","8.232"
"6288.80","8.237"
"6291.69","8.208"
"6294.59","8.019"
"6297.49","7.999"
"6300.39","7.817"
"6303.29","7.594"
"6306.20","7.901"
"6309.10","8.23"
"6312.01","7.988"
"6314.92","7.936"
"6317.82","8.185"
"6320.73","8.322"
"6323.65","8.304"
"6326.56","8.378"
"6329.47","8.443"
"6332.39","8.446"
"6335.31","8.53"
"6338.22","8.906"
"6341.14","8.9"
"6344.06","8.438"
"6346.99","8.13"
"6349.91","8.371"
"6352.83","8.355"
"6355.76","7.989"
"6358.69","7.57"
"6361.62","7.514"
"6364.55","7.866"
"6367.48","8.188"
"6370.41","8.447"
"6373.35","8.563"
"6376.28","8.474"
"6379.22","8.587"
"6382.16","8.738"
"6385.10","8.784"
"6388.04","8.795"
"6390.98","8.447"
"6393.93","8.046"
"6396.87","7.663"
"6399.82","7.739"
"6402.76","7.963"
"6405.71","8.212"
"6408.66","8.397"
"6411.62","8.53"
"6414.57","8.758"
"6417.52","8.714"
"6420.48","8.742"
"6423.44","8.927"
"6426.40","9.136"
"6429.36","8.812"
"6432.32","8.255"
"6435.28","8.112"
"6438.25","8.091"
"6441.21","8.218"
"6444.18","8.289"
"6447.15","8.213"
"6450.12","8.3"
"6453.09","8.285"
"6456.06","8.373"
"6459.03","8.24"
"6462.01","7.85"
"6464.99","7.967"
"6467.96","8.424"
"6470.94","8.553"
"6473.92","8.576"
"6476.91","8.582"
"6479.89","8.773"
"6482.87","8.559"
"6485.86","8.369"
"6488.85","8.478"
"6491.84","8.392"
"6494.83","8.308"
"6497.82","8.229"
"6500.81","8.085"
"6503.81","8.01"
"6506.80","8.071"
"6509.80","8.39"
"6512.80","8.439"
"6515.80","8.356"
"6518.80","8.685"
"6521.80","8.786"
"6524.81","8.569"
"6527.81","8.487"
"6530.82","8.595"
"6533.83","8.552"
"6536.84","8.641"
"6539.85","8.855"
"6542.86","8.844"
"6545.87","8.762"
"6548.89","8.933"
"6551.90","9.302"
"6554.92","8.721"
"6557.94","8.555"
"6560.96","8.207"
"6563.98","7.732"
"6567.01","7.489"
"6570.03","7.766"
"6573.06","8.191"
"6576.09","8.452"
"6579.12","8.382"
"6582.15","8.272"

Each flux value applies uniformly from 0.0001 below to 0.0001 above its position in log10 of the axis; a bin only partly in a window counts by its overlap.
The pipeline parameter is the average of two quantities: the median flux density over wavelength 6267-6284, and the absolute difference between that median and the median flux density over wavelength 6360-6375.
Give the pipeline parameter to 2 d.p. 4.09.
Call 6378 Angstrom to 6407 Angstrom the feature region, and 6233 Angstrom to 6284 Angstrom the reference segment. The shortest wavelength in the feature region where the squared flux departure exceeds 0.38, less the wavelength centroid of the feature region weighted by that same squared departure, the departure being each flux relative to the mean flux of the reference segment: -6.9 Angstrom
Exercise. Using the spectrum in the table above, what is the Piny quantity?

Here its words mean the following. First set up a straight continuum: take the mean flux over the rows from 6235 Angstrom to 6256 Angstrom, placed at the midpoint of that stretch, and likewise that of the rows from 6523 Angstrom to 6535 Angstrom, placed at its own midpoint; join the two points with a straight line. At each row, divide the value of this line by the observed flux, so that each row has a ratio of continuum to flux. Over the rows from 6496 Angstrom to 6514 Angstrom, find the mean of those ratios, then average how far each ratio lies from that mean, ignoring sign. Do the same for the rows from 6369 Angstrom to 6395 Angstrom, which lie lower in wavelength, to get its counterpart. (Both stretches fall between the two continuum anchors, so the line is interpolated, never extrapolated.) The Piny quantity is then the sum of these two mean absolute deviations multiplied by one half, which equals 0.019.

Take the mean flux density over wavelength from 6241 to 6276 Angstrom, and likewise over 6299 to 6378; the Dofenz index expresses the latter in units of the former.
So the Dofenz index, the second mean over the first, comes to 1.067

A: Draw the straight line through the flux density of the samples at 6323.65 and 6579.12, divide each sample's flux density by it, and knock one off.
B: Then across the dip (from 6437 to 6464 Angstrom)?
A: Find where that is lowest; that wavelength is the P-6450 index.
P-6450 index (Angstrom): 6462.01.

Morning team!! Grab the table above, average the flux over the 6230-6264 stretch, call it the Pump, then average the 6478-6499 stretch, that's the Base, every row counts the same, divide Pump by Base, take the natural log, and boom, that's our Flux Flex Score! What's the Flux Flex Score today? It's -0.11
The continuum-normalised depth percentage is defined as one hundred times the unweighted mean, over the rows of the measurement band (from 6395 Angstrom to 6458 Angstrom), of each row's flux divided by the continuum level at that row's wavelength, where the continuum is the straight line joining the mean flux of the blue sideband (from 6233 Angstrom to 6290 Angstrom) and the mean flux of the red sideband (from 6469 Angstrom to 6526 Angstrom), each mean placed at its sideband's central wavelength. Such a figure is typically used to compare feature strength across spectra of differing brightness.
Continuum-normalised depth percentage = 101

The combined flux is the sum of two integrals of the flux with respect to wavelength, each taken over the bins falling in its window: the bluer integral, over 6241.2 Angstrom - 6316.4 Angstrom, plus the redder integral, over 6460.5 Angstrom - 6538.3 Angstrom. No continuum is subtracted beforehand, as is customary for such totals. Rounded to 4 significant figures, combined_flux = 1248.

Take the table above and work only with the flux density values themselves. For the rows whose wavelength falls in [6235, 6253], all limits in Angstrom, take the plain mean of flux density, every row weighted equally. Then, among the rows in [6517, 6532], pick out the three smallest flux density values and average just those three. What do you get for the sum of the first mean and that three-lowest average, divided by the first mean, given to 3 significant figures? 2.12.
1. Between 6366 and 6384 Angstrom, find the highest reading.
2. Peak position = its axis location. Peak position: 6382.16 Angstrom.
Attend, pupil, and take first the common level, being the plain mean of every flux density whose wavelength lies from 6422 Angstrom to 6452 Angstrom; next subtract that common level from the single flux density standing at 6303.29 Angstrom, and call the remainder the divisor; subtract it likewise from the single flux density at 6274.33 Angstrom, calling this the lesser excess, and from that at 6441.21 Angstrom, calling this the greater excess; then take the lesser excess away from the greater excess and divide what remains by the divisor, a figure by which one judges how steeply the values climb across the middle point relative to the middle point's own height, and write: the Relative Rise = -0.2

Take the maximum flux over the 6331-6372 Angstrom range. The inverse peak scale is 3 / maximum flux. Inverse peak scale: 0.337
